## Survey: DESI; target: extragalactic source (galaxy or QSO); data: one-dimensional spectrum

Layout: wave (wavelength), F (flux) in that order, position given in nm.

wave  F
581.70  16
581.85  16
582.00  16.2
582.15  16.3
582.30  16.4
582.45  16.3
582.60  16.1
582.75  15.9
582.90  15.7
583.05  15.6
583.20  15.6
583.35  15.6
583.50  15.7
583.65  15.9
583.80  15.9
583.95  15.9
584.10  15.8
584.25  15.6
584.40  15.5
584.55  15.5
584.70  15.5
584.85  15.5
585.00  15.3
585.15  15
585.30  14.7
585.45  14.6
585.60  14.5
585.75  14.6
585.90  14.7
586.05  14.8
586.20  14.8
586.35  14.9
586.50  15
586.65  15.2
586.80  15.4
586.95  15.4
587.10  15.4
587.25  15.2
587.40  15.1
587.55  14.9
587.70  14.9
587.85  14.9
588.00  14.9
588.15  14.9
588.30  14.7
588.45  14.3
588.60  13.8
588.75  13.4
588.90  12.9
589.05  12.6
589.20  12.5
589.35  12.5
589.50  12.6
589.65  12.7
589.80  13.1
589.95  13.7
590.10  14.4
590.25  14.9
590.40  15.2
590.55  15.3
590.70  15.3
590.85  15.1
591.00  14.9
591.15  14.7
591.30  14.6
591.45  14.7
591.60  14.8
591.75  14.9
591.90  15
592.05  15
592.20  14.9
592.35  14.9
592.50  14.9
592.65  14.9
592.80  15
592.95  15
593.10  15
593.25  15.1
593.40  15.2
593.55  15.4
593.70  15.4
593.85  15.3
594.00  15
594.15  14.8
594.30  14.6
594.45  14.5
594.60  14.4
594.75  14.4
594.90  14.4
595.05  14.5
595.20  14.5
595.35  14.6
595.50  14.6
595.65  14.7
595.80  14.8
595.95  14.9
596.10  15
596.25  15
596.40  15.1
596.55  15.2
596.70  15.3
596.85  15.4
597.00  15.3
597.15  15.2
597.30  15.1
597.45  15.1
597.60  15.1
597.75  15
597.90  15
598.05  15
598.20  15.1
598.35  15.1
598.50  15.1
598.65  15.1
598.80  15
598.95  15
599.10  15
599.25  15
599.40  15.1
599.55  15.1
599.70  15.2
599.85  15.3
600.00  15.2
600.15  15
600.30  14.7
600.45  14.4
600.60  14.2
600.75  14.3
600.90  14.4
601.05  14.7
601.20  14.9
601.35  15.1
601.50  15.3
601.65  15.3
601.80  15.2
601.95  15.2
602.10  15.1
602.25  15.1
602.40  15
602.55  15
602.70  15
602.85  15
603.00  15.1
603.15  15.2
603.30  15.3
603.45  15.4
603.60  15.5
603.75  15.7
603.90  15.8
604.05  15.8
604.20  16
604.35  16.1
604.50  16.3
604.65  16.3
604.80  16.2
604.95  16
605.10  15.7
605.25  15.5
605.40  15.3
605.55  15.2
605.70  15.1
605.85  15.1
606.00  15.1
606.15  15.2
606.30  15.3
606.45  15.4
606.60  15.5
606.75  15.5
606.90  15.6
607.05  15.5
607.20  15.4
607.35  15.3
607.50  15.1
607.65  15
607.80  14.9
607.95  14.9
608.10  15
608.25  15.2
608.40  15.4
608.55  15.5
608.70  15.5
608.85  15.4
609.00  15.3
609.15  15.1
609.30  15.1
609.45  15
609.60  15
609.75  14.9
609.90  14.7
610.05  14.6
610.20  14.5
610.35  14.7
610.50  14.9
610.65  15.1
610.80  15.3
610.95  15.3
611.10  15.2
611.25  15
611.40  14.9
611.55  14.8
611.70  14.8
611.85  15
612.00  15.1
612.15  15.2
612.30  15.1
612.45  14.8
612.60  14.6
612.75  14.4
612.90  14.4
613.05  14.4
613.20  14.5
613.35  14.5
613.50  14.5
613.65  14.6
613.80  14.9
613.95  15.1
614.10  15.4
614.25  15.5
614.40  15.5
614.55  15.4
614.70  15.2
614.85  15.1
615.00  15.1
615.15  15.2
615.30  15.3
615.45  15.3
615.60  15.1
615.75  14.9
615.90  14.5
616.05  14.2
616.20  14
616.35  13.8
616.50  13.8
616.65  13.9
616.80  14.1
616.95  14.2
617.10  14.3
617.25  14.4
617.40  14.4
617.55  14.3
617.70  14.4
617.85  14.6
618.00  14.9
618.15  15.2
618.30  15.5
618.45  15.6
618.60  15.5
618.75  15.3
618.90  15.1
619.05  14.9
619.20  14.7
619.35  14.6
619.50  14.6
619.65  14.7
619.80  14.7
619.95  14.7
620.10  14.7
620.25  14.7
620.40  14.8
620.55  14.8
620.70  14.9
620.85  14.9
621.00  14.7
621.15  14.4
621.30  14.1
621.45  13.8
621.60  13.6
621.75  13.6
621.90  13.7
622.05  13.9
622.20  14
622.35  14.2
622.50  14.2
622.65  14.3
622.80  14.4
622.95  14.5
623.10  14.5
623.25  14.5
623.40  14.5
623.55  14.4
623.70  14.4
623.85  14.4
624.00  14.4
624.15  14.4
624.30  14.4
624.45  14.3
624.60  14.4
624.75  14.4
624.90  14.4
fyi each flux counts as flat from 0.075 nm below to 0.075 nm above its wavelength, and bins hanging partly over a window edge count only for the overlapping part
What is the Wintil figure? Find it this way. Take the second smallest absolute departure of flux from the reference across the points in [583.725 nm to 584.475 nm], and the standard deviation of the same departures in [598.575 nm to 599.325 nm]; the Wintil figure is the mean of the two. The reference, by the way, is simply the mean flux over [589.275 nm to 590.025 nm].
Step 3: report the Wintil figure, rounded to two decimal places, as 1.36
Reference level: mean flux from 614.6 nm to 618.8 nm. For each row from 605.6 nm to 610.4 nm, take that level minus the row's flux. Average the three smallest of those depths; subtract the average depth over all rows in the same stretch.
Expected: -0.38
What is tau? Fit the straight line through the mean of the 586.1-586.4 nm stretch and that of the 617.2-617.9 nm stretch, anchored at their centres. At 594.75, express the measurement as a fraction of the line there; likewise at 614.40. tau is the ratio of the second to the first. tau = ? 1.10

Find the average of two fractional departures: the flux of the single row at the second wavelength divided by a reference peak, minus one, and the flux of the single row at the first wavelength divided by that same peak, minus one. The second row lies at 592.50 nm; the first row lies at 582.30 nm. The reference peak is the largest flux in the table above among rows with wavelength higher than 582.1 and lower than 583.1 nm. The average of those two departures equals -0.05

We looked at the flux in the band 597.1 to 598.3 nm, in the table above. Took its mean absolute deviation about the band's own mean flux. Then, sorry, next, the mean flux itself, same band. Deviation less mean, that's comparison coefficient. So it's -15.0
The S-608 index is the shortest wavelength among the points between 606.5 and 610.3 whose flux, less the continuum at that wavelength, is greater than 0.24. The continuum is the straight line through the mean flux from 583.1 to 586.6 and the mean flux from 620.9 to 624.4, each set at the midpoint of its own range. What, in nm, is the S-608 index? 606.60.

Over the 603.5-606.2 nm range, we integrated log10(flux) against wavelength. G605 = 3.23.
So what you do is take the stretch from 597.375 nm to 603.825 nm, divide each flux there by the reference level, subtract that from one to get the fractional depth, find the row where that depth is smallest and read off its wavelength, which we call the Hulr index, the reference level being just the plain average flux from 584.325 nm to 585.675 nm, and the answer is 603.75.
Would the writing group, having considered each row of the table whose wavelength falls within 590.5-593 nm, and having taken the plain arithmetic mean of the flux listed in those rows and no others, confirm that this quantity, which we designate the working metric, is 14.9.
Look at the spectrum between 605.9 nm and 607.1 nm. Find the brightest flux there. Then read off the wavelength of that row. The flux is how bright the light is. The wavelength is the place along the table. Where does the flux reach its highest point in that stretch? 606.90 nm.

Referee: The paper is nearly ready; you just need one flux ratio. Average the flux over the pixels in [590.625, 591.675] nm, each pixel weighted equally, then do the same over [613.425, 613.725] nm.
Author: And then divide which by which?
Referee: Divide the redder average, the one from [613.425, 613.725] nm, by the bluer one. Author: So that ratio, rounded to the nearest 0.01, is 0.98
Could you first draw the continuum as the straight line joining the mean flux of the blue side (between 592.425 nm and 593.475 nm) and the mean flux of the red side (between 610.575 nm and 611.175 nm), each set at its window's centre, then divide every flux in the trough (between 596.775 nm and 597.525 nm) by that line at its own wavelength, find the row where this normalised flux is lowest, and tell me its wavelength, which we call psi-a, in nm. 597.45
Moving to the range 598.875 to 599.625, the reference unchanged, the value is 599.25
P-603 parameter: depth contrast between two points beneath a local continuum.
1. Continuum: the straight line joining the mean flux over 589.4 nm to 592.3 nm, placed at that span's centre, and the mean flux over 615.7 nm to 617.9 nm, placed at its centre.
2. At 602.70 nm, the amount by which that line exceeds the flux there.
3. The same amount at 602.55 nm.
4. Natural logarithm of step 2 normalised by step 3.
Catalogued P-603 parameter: 0.0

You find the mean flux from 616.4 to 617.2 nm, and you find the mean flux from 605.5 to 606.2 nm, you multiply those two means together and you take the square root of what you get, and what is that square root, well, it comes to 14.6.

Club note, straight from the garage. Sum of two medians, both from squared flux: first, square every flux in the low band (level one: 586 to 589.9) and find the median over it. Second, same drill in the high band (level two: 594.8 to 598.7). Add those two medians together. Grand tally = 447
